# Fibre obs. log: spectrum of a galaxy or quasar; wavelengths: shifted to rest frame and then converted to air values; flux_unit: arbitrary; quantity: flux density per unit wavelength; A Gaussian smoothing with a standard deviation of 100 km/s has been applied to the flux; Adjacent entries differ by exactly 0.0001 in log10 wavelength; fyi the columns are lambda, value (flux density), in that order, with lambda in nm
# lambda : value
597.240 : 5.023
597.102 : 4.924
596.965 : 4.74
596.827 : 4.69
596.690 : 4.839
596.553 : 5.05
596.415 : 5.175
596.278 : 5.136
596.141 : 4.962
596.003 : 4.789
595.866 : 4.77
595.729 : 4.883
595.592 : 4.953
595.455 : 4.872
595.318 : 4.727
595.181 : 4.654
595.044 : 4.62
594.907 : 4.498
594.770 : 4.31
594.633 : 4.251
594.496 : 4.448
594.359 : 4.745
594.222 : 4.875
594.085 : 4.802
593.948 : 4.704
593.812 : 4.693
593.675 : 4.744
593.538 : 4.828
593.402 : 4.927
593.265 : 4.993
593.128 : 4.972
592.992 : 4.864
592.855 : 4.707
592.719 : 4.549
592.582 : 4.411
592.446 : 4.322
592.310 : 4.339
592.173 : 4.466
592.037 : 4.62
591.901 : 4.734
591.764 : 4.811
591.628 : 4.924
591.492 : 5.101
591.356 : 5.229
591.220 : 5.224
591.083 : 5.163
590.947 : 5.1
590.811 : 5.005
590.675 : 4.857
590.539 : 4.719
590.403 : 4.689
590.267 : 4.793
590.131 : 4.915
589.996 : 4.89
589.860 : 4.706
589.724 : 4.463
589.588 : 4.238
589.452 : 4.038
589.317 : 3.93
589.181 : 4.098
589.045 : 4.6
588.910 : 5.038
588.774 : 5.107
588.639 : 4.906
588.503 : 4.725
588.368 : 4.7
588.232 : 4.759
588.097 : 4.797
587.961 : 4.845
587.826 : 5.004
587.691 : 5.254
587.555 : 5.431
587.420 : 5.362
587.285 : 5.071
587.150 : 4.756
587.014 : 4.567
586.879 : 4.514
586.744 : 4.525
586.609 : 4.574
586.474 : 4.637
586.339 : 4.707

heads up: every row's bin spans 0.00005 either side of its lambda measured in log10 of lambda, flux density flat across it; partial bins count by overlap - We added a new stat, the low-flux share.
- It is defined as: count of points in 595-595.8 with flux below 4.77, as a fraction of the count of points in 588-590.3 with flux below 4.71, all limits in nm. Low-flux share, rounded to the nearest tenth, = 0.4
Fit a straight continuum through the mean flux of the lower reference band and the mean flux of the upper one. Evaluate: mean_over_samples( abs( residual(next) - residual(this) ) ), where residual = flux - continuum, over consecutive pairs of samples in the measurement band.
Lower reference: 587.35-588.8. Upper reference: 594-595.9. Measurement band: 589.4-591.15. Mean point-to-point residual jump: 0.136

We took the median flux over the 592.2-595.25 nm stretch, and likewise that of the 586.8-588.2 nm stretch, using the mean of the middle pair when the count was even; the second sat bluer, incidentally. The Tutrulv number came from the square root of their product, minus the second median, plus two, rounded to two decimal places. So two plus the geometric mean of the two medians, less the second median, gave 1.89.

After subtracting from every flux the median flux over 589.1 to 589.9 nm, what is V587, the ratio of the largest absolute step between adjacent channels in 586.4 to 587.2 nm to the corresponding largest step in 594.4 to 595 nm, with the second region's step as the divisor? 0.96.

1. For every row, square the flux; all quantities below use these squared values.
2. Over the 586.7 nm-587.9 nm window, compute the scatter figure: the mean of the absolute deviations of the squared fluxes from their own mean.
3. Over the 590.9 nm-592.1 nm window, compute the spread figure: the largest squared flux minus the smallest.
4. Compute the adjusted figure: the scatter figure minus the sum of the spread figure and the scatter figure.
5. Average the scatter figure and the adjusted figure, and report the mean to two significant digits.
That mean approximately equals -1.5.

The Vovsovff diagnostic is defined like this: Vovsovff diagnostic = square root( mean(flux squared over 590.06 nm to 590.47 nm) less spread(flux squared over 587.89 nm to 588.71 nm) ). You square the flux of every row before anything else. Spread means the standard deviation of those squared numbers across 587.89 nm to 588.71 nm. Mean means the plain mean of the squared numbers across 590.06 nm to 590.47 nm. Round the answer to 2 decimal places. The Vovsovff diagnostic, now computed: 4.73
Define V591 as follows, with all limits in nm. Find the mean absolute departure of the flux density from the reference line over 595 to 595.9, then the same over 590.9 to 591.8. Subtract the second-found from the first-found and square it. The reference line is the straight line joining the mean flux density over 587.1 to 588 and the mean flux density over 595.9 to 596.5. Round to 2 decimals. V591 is 0.01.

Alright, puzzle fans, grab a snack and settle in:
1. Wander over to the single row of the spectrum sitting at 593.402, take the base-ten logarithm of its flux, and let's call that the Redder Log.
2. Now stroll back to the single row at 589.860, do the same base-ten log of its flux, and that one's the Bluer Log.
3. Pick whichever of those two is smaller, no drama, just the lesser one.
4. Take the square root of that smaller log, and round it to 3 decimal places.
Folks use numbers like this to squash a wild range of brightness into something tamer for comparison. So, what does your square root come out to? 0.820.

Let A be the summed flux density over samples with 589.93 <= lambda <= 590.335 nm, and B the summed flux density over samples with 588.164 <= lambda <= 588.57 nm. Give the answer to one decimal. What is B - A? -0.4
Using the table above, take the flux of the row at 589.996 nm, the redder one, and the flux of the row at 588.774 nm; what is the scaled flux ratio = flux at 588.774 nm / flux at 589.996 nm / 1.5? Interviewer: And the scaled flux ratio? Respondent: 0.696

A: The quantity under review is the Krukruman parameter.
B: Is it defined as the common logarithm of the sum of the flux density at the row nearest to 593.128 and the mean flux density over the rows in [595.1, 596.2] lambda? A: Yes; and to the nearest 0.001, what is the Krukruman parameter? 0.991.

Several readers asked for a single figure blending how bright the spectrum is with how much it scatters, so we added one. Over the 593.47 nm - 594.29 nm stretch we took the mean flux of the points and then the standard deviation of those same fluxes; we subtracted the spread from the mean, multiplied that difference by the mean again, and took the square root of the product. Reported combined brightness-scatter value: 4.74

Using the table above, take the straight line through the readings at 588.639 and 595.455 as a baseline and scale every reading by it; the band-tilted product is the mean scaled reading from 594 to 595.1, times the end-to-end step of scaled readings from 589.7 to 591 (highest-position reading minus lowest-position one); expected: 0.12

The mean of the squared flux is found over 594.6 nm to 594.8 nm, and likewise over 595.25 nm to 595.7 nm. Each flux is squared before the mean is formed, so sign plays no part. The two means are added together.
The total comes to 42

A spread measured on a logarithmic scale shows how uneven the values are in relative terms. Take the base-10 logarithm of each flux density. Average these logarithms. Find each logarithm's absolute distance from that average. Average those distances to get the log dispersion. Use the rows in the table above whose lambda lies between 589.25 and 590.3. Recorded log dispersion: 0.032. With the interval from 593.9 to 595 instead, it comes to 0.019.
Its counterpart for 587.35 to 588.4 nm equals 0.021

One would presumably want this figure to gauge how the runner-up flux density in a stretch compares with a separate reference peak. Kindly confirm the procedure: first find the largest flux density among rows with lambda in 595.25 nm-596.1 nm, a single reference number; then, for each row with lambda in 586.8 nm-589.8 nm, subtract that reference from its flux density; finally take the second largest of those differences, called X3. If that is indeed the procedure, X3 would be 0.41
